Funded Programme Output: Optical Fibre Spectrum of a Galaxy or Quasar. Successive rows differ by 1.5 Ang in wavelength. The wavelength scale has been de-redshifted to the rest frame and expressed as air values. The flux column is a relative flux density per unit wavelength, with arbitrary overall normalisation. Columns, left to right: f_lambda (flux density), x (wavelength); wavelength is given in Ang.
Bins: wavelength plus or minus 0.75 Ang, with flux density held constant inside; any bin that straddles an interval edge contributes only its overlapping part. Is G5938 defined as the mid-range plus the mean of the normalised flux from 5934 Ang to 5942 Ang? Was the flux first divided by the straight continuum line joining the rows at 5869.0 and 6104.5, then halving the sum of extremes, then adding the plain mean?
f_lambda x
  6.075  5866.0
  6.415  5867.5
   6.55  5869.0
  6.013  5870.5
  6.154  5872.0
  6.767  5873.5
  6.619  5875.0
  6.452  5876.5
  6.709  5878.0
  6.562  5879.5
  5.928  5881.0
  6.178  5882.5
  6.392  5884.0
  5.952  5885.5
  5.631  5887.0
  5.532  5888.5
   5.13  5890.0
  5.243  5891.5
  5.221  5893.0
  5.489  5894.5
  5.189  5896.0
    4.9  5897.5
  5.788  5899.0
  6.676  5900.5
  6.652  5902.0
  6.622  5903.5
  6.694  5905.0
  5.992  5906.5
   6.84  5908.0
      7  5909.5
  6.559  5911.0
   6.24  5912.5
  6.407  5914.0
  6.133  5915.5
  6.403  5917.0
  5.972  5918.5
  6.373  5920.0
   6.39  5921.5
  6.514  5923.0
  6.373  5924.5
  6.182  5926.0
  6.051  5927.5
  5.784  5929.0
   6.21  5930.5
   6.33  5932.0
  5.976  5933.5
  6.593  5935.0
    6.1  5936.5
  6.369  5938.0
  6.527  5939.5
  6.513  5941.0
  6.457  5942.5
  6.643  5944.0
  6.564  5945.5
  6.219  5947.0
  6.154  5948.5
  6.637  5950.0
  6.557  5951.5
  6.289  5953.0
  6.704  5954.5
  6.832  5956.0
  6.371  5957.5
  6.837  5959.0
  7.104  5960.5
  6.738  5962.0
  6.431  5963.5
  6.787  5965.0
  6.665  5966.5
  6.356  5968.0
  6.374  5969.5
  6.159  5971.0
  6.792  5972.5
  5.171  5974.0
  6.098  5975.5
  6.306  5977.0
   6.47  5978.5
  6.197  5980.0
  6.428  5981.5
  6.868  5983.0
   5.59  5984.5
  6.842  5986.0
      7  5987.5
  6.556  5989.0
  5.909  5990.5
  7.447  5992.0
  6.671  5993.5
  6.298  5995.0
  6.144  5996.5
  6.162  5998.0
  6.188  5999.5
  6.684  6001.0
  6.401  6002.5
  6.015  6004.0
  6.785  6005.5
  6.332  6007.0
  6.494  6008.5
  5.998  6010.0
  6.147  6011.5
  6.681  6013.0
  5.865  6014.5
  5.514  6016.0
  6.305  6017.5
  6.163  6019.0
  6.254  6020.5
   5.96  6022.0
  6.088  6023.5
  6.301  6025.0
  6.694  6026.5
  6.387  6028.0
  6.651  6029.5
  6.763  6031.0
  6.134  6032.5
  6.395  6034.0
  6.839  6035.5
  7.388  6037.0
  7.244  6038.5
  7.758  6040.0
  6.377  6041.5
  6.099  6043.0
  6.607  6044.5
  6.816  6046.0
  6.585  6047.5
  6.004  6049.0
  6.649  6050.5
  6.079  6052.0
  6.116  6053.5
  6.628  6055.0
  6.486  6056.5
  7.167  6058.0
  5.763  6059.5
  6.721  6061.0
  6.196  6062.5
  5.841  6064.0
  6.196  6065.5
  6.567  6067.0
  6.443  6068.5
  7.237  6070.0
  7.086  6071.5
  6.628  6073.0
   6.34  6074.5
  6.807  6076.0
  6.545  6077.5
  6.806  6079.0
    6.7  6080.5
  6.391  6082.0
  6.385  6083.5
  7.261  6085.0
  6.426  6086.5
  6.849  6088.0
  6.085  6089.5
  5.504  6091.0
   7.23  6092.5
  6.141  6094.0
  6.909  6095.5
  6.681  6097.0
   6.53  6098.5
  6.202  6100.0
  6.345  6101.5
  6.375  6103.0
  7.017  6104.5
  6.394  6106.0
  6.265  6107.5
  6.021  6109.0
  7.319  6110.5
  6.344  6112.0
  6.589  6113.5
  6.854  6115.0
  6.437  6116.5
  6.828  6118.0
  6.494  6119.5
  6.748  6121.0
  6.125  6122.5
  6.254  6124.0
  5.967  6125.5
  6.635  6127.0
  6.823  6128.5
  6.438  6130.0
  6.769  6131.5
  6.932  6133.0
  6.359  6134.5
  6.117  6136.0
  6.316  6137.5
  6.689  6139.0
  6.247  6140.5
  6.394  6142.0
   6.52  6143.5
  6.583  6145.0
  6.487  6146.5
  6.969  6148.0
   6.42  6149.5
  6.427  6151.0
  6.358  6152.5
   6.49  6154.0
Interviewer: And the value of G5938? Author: 1.91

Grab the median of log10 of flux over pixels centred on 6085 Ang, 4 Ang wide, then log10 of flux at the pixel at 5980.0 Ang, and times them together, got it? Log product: 0.640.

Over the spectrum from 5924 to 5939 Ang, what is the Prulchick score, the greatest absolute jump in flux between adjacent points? 0.6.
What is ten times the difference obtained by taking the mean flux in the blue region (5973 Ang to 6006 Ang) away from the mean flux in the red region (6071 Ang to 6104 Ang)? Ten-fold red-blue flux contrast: 1.8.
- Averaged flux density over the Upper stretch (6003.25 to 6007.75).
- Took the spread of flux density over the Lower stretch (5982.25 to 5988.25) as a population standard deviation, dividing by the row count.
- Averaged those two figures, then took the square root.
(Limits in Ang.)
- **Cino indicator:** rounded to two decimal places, 1.86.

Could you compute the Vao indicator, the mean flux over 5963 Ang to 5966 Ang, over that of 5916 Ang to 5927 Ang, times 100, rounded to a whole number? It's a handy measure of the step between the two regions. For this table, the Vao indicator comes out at 105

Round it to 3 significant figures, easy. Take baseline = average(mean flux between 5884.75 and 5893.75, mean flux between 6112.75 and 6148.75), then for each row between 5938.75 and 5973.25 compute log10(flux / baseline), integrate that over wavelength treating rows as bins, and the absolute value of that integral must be 1.34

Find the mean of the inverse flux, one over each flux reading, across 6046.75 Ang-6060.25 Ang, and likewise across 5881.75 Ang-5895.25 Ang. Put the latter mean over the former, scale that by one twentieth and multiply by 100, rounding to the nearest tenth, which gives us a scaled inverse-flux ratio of 5.7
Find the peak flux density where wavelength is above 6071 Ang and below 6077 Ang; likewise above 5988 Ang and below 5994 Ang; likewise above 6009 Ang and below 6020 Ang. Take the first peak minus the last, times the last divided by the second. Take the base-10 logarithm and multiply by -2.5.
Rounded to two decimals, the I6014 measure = 1.10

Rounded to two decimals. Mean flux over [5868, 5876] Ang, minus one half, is 5.92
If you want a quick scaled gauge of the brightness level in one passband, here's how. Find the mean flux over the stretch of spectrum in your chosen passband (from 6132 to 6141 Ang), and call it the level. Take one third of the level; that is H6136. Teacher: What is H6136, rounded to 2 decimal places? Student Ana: 2.15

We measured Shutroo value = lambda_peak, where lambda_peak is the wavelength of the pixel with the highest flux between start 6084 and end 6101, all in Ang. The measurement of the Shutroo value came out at 6085.0 Ang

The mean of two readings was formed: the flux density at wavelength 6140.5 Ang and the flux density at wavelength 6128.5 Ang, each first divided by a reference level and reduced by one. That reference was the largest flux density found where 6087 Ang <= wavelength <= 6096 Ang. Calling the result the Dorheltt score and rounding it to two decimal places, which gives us -0.10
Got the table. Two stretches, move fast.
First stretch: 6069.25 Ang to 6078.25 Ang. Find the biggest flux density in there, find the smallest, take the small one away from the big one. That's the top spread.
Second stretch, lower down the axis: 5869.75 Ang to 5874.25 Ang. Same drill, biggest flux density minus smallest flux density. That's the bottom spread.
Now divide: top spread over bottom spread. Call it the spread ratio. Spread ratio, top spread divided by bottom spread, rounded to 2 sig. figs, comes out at 1.2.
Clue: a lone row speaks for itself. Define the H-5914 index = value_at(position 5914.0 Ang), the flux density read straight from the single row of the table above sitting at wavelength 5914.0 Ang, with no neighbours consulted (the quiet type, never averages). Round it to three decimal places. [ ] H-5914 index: 6.407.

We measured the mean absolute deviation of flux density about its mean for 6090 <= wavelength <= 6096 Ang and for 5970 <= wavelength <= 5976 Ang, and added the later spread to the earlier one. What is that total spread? 1.1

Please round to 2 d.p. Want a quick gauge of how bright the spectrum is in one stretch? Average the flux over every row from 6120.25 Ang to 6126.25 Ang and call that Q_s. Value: 6.27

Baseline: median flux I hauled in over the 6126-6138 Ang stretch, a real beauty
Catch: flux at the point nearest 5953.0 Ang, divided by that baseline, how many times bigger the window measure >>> 0.96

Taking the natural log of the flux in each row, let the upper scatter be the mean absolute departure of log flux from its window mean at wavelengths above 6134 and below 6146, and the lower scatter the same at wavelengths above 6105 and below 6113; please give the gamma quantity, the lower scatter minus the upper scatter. 0.028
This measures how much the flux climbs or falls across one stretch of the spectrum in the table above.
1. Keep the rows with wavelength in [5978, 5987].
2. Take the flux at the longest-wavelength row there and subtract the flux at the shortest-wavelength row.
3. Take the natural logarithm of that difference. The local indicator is -0.99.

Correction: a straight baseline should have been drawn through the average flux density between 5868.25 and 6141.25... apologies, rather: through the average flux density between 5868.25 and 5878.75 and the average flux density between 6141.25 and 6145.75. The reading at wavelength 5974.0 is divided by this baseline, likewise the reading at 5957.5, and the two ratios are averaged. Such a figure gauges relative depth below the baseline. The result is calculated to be 0.89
